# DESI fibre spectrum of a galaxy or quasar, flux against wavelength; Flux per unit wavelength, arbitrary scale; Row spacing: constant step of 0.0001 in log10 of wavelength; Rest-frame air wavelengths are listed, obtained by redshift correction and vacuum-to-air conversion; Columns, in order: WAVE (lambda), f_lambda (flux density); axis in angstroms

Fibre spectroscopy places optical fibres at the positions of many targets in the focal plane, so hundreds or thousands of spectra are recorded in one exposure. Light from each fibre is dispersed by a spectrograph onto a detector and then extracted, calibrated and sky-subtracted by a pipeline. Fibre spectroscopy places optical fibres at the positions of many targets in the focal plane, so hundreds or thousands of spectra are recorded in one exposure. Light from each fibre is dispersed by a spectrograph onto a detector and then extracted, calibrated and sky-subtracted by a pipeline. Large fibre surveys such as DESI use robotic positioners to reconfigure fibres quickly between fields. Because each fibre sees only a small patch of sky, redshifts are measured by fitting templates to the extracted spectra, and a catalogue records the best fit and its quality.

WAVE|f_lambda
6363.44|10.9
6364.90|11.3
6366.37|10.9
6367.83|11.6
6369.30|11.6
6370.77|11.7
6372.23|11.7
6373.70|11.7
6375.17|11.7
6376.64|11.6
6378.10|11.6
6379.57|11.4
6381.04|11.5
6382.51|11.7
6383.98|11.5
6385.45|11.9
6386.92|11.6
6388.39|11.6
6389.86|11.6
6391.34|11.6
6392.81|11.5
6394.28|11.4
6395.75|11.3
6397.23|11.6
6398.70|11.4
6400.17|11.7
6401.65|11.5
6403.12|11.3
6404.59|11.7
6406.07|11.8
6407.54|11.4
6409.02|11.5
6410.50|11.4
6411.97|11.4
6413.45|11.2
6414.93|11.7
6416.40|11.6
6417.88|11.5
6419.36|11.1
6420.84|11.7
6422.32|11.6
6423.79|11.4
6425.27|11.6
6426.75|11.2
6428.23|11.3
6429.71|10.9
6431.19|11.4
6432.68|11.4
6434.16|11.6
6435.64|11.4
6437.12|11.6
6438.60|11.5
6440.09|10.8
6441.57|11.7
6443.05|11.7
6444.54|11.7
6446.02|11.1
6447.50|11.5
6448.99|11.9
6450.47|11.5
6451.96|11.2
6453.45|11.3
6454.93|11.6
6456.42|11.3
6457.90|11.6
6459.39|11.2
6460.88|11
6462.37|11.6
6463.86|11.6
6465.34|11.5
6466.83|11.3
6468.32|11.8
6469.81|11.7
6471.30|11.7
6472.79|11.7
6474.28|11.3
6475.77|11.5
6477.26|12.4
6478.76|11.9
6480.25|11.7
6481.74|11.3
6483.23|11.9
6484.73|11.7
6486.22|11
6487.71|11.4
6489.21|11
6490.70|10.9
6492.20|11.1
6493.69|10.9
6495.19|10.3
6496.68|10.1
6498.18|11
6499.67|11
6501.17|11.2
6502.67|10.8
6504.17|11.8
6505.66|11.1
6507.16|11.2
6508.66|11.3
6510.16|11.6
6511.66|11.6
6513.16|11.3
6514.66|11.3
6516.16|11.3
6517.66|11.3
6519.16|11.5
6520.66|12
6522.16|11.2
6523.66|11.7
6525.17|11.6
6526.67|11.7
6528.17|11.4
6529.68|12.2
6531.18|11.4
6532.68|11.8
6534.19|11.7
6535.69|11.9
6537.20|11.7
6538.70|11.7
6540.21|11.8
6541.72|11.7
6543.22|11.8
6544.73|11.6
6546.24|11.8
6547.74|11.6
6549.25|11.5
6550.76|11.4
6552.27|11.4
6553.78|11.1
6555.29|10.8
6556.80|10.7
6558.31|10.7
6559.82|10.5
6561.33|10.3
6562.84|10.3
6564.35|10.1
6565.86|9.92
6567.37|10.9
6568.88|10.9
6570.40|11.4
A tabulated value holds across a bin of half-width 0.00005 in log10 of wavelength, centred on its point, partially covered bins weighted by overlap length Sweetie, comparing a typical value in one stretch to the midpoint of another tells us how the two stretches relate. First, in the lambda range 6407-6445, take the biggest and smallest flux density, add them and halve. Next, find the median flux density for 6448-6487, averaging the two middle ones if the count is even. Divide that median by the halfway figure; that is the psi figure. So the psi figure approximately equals 1.03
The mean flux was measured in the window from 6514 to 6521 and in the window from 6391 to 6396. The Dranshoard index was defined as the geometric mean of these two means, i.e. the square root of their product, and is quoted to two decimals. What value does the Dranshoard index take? 11.46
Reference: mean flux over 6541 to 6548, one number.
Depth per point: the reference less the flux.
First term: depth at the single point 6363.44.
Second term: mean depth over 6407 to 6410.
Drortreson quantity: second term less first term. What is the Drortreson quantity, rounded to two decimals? -0.55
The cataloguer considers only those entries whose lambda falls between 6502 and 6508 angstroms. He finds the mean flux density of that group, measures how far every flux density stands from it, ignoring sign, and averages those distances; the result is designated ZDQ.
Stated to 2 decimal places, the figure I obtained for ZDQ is 0.29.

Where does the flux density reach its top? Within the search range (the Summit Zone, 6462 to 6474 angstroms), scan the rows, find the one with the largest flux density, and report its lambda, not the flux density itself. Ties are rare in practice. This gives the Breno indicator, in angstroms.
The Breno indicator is 6468.32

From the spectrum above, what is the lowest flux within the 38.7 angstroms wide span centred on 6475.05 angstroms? 10.9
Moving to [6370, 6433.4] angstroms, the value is 10.9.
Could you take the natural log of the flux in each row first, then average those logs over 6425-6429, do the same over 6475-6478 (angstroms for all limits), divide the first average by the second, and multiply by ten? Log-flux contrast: 9.8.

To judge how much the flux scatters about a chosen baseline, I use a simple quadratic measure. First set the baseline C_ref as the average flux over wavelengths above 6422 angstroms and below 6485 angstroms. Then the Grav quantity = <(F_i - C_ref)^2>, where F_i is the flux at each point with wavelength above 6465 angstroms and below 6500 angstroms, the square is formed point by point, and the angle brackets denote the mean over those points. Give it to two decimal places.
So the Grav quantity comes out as 0.29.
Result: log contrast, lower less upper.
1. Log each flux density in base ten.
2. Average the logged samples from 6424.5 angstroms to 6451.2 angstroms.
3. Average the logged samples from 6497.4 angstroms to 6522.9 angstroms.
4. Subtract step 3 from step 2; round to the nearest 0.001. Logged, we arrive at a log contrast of 0.004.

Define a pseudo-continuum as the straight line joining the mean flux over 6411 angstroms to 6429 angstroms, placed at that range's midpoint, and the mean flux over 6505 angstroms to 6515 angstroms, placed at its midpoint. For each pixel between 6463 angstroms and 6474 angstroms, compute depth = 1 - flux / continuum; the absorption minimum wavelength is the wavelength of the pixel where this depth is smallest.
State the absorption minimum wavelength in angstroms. 6468.32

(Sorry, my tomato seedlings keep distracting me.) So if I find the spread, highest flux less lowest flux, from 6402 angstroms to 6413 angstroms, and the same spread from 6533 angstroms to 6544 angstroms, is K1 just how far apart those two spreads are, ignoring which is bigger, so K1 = 0.30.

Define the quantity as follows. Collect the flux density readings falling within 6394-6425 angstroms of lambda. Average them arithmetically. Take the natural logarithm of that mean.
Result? 2.44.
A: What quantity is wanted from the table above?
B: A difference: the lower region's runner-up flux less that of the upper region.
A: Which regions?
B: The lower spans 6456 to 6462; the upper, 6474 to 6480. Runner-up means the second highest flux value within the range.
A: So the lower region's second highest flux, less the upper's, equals -0.6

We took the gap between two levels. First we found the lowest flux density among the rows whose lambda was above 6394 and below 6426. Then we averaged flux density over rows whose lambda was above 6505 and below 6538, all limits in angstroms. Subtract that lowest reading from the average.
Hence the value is 0.44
